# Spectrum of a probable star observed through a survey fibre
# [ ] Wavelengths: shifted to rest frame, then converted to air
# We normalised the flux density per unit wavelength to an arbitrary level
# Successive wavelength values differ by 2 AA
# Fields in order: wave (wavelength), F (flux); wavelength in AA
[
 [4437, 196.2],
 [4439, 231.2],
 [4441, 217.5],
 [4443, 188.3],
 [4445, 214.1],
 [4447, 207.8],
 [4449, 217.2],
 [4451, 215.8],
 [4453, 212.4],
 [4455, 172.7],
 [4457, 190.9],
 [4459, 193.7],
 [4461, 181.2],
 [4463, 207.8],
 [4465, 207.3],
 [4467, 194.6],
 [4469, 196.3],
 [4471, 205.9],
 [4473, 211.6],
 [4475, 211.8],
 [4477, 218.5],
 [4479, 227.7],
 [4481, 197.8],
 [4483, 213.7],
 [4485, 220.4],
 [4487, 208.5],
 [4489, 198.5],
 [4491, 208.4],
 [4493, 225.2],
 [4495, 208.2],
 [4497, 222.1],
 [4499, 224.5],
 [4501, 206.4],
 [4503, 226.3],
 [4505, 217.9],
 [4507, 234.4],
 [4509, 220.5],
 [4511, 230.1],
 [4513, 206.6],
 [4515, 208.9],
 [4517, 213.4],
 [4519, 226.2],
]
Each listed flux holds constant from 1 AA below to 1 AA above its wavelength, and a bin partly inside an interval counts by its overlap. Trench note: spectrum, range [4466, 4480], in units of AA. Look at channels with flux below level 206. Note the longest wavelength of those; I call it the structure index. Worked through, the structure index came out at 4471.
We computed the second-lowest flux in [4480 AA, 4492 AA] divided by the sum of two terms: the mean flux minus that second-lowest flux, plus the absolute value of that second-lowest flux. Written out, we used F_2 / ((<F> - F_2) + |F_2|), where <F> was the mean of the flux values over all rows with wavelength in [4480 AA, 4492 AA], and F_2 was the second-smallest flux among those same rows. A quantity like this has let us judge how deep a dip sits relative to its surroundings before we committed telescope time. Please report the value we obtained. 0.955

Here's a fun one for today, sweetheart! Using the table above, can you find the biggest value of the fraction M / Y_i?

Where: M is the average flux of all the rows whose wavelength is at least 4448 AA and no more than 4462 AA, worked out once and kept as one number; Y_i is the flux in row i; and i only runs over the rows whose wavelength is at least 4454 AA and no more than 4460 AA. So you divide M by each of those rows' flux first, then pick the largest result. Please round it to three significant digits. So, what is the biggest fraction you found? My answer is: 1.14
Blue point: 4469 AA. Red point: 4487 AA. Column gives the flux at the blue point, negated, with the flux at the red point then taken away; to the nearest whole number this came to -405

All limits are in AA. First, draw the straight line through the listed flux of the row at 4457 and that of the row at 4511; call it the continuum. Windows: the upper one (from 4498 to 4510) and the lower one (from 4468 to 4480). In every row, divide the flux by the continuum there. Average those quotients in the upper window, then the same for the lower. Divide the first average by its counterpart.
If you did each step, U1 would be 0.945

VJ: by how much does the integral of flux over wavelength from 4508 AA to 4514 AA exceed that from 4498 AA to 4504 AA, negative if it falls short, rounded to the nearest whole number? 0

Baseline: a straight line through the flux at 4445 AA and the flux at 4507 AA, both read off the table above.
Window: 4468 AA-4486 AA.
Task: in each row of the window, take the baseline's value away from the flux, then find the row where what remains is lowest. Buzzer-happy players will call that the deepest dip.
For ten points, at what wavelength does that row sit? 4481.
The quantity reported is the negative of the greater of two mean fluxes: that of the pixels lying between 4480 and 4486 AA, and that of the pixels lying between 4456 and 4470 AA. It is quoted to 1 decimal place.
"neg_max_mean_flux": -210.6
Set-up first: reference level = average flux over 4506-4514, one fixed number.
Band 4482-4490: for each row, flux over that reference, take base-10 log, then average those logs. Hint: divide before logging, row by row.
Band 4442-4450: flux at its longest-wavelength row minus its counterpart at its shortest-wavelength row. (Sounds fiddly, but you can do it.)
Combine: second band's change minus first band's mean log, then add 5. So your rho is 34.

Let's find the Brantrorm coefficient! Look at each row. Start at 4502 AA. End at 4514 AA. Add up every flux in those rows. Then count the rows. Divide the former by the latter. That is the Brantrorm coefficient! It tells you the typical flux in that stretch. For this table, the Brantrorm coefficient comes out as 223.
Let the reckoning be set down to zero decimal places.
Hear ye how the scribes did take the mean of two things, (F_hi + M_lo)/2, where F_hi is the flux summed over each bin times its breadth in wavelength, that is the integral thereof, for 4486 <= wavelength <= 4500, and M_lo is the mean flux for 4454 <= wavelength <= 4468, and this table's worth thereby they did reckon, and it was 1592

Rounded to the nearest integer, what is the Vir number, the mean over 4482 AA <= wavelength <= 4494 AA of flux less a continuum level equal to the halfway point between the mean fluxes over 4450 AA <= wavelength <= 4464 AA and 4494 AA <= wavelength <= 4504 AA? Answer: 6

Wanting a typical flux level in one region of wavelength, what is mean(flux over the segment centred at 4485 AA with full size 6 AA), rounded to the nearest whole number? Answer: 214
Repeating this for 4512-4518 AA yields 210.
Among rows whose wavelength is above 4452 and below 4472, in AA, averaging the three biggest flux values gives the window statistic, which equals 209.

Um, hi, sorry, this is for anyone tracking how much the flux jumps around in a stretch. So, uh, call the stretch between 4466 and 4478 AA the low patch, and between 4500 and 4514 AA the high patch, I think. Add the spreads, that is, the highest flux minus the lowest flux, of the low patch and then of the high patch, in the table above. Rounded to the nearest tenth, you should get 51.9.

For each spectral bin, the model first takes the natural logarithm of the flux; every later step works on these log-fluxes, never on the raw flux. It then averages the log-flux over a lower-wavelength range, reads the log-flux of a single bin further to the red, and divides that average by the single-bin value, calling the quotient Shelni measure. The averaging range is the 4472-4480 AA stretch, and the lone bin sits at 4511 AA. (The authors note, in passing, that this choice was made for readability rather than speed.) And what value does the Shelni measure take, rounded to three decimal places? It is 0.989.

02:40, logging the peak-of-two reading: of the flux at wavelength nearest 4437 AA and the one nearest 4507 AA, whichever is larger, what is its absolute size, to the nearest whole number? 234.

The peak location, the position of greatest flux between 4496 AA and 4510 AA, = 4507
